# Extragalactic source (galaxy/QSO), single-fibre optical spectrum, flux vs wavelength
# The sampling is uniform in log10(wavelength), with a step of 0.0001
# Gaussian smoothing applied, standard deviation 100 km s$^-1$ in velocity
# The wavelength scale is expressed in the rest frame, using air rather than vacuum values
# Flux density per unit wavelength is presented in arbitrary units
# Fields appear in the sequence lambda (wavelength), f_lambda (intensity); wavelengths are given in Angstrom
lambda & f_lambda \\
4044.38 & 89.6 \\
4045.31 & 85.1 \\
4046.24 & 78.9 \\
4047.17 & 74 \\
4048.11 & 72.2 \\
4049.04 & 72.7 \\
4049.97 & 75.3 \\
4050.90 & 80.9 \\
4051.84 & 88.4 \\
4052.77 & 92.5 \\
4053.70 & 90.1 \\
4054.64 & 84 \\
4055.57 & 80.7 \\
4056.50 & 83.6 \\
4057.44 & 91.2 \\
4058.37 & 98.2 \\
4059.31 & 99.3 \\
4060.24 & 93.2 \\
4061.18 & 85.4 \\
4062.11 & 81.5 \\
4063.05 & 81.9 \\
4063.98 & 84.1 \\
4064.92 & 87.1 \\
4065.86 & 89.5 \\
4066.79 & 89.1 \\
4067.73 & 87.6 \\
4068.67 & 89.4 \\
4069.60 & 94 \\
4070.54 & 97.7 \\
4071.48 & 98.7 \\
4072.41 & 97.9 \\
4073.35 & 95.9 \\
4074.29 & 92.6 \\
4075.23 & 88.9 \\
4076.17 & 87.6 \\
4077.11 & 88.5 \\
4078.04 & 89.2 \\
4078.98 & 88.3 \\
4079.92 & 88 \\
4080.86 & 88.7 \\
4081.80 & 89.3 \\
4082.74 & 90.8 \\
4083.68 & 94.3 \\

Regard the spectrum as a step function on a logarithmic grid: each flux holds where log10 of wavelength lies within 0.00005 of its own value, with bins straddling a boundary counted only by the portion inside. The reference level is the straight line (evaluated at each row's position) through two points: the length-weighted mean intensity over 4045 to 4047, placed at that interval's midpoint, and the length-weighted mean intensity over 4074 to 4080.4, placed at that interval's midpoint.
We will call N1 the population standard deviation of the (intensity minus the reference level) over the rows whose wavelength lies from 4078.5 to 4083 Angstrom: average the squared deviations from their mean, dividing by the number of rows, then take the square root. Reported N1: 0.7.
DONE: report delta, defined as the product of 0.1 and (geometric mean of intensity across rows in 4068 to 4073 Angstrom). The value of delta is 9.5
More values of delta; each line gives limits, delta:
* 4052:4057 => 8.6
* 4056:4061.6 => 9.2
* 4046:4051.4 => 7.6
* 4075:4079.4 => 8.8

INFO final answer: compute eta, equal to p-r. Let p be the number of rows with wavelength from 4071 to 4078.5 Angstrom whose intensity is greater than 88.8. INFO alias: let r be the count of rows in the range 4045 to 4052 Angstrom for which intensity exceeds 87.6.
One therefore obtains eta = 5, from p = 6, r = 1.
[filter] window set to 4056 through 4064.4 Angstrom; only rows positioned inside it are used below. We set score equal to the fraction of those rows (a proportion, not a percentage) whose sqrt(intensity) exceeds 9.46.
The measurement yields 0.4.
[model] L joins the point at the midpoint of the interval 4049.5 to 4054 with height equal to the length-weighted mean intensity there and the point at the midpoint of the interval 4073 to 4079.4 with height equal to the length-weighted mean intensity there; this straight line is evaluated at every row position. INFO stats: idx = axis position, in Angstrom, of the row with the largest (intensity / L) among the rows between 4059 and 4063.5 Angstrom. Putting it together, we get 4059.31 Angstrom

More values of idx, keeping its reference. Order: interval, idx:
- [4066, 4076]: 4071.48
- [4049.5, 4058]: 4052.77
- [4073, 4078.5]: 4073.35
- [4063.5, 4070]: 4069.60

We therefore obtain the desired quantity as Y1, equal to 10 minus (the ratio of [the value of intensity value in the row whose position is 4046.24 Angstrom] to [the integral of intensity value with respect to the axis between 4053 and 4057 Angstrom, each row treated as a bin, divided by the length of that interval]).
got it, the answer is 9.07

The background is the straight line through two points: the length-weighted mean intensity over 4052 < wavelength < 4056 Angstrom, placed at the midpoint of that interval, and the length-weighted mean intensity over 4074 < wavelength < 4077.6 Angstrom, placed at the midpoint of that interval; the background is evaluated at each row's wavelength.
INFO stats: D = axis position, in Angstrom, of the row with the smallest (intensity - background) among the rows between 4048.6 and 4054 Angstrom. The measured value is 4049.04 Angstrom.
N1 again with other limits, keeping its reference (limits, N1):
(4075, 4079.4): 0.6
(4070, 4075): 2.5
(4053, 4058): 4.0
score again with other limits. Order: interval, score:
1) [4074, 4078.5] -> 0.2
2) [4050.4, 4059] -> 0.4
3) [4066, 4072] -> 0.5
